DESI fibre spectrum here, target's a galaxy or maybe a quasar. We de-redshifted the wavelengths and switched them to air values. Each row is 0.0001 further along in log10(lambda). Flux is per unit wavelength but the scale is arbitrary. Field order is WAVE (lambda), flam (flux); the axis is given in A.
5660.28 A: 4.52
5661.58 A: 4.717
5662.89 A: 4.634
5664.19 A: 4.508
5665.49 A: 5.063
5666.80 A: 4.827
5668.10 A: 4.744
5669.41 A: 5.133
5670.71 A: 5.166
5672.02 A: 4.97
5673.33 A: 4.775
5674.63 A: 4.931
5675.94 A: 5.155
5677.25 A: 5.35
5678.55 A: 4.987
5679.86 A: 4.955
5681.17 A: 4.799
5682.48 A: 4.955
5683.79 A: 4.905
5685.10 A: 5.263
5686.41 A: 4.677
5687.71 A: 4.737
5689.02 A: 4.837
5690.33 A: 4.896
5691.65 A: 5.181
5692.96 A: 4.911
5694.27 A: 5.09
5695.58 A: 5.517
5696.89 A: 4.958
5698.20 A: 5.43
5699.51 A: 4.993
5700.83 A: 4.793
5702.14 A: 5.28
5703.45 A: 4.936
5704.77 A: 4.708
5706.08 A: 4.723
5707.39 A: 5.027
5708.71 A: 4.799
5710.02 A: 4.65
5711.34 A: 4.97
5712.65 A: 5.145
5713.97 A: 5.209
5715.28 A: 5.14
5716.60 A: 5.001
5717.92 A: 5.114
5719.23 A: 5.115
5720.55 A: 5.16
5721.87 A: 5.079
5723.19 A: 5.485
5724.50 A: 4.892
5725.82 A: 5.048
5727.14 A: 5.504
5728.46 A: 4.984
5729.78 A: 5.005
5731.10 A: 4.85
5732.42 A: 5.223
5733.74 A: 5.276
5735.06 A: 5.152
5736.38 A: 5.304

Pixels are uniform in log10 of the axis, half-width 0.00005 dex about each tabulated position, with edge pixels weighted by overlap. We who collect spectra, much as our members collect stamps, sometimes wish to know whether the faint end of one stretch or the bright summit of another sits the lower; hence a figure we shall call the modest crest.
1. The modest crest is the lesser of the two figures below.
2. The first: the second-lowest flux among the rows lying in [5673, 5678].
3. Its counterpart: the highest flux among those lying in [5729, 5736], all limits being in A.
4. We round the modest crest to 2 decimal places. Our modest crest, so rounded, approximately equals 4.93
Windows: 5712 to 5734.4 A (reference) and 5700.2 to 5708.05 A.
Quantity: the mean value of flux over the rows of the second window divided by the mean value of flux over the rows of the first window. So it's 0.96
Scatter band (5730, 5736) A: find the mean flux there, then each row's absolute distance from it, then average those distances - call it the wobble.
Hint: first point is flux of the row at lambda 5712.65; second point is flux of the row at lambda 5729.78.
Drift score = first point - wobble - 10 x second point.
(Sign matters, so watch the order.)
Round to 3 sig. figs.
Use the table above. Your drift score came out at -45.0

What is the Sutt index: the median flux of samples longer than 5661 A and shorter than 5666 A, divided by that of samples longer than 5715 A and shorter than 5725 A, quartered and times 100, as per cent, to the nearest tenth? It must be 22.9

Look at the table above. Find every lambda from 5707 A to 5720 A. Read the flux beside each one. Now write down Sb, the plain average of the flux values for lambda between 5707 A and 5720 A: 5.02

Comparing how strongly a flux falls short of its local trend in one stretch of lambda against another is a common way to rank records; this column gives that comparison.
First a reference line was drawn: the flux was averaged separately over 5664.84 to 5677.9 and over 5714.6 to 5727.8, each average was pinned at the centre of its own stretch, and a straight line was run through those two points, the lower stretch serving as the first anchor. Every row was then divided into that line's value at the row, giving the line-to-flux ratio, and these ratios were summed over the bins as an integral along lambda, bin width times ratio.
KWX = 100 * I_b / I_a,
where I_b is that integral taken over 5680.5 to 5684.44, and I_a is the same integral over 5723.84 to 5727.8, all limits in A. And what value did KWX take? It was 102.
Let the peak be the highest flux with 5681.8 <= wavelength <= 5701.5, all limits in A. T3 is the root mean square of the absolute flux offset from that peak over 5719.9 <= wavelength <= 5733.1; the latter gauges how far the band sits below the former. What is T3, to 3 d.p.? 0.448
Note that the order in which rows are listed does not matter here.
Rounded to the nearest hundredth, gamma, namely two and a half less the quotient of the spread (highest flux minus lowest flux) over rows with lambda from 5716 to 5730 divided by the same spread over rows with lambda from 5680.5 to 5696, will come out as 1.77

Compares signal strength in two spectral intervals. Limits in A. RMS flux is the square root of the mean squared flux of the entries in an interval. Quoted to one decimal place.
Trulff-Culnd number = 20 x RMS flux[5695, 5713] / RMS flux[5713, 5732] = 19.6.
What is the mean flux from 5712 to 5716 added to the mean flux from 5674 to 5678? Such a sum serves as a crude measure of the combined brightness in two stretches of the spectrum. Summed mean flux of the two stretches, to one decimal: 10.3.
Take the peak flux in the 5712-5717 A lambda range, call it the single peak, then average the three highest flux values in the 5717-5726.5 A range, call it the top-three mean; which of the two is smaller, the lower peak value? 5.21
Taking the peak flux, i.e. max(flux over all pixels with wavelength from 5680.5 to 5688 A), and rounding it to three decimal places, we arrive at 5.263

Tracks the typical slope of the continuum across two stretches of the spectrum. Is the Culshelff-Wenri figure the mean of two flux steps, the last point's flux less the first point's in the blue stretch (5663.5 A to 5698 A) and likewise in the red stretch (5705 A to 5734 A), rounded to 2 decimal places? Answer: 0.50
